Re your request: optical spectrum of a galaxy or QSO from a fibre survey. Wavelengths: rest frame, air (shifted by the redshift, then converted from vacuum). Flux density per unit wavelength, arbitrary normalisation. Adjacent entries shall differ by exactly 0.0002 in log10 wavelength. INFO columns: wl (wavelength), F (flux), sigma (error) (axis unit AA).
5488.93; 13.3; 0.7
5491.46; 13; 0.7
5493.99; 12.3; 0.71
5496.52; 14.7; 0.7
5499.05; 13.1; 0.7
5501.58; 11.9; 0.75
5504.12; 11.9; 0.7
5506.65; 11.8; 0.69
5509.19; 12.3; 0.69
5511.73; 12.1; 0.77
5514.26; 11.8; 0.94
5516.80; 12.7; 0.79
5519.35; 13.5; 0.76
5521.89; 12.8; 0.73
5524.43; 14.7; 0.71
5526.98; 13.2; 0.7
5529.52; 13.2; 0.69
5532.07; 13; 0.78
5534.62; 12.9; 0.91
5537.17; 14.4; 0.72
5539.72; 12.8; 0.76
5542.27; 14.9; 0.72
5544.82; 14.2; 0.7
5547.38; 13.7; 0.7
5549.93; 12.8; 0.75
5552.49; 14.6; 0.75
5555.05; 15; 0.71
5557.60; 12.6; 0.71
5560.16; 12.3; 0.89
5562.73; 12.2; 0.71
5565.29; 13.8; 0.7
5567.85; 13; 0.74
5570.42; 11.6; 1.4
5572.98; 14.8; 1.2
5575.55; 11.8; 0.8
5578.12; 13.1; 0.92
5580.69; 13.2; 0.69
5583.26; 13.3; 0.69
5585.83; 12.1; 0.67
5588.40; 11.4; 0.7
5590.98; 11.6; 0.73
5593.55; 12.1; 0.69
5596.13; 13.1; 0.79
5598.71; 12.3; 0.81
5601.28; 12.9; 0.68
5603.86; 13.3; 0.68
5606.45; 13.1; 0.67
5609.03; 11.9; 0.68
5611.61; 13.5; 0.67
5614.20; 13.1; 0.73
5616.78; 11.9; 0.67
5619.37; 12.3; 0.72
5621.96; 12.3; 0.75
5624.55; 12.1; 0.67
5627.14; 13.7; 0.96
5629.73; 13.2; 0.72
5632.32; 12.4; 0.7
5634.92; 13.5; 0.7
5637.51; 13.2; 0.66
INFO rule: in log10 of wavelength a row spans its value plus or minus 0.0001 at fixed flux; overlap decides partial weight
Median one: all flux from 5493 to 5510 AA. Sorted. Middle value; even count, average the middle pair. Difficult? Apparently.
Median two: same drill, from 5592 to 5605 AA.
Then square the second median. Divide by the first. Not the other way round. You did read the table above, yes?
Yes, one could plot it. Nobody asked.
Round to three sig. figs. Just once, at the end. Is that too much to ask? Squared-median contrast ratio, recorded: 13.5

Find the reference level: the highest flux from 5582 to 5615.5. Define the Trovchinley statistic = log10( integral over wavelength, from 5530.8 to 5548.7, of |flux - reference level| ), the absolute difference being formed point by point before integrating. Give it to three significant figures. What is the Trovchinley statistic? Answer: 1.11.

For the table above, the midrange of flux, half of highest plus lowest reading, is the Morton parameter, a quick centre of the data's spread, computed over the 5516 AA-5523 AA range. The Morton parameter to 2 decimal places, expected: 13.10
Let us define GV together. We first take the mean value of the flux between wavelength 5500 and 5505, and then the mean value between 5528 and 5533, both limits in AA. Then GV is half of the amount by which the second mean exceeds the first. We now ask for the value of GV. 0.6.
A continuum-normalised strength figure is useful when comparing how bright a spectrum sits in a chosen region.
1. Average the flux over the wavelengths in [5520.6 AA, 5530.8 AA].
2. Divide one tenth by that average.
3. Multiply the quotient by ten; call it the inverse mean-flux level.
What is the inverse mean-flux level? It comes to 0.074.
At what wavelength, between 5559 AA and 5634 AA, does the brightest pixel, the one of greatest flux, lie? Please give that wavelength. 5572.98 AA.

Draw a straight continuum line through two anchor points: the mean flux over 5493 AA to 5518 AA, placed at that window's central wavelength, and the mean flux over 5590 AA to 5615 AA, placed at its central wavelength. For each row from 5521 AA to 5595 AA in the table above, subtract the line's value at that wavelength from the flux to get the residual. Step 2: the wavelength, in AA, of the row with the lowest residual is 5588.40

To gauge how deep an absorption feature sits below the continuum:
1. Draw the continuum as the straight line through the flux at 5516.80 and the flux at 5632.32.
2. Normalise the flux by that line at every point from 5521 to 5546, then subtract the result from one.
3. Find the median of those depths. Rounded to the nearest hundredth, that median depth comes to -0.04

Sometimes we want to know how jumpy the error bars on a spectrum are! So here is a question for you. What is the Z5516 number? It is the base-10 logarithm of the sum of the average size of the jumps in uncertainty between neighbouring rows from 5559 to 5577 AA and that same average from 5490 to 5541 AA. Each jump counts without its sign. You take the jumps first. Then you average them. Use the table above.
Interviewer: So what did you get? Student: -0.52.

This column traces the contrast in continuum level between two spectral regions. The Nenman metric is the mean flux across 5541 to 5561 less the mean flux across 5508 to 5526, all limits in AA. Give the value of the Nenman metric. 0.9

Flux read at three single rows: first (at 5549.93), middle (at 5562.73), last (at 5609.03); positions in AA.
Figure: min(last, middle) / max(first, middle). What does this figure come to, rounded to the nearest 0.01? 0.93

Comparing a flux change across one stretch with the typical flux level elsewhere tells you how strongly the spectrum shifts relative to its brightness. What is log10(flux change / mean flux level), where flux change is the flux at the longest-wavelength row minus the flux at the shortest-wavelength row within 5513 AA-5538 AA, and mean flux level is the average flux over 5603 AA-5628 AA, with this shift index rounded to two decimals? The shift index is -0.69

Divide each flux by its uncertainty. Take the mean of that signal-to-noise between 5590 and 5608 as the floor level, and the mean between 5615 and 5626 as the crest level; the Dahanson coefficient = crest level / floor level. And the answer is 0.98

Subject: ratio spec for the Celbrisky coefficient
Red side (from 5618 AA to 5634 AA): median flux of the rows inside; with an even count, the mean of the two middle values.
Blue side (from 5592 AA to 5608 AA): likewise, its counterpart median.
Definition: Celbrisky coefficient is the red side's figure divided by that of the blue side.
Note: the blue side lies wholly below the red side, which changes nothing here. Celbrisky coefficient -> 0.95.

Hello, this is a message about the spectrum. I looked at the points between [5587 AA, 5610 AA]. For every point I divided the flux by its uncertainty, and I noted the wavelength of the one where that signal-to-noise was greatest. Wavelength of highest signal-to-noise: 5603.86 AA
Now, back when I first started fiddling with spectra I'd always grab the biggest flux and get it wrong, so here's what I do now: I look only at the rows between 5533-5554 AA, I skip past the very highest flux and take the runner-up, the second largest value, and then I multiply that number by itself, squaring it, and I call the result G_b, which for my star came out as 213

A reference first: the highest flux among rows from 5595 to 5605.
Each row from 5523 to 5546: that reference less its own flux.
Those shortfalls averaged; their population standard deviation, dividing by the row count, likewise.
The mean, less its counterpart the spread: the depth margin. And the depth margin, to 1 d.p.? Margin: -1.2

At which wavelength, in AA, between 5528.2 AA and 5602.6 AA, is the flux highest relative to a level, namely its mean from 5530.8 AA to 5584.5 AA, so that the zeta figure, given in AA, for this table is 5555.05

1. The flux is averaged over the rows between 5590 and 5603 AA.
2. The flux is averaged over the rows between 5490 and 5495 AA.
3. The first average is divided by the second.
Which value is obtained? 0.98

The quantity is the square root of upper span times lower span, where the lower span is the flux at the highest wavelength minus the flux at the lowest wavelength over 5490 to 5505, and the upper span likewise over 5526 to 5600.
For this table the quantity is 1.0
